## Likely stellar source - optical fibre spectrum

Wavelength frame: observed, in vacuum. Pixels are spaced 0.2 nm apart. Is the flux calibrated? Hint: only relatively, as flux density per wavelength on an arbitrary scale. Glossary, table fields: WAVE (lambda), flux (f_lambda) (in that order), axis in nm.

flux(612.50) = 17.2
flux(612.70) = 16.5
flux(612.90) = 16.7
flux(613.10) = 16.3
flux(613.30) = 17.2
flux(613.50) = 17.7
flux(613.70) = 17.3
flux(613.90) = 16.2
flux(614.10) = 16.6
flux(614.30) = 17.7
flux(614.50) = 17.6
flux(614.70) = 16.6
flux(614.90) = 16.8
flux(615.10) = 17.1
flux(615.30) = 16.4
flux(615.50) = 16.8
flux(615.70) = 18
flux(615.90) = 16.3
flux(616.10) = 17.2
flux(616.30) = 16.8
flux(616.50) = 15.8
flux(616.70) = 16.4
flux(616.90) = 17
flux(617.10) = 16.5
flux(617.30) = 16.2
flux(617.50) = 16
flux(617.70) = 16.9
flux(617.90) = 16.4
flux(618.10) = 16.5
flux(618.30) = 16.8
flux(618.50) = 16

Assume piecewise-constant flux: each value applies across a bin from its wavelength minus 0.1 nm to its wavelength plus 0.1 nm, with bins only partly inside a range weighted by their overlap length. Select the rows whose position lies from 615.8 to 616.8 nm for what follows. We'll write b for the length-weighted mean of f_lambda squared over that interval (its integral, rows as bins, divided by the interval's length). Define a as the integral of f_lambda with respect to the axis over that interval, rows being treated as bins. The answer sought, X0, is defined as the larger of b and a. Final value 272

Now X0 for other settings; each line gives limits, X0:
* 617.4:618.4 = 273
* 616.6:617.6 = 270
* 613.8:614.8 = 287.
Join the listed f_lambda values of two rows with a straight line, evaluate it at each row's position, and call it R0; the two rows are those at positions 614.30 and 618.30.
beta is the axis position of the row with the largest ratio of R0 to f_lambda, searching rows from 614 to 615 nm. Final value 614.10 nm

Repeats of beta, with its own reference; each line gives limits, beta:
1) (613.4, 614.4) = 613.90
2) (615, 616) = 615.30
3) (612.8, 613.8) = 613.10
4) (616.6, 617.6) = 617.50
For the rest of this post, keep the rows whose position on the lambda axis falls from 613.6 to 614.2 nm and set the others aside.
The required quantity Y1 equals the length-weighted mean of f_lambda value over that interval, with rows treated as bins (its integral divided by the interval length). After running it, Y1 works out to 16.70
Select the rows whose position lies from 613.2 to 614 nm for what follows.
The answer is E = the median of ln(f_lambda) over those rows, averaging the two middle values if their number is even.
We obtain 2.848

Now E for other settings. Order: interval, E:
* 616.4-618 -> 2.797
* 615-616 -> 2.821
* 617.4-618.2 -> 2.800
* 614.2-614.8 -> 2.868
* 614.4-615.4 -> 2.821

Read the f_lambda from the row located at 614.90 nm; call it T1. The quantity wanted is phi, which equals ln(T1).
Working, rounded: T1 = 16.8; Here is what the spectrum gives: 2.82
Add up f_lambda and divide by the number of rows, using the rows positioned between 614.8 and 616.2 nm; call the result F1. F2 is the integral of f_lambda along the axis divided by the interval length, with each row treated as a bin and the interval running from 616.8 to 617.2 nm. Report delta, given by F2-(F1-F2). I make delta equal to 16.6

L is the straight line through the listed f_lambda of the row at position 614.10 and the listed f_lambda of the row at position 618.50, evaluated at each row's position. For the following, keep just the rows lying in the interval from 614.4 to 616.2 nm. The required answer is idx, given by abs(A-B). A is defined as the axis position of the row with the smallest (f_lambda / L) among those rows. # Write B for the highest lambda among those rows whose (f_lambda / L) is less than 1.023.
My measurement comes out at 0.00 nm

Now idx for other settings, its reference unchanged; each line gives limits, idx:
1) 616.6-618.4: 0.40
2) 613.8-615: 1.00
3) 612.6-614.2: 1.00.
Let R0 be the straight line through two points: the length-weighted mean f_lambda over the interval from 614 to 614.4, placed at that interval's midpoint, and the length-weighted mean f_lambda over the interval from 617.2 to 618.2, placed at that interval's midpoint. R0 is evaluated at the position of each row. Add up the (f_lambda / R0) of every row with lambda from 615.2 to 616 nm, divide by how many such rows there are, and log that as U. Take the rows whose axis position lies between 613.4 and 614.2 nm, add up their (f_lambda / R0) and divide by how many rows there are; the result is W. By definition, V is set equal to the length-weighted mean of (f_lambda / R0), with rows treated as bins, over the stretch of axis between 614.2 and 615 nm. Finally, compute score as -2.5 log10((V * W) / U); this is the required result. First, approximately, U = 1.002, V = 1.01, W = 0.98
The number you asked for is 0.013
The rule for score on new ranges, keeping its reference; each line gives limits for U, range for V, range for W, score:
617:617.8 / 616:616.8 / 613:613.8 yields 0.017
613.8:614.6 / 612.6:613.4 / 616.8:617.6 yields 0.044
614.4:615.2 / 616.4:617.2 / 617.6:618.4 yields -0.010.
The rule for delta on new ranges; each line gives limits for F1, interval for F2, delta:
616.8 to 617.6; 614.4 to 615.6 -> 17.3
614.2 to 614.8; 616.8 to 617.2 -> 16.2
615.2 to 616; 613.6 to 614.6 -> 17.3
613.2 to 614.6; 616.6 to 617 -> 16.2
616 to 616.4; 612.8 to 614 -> 16.8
